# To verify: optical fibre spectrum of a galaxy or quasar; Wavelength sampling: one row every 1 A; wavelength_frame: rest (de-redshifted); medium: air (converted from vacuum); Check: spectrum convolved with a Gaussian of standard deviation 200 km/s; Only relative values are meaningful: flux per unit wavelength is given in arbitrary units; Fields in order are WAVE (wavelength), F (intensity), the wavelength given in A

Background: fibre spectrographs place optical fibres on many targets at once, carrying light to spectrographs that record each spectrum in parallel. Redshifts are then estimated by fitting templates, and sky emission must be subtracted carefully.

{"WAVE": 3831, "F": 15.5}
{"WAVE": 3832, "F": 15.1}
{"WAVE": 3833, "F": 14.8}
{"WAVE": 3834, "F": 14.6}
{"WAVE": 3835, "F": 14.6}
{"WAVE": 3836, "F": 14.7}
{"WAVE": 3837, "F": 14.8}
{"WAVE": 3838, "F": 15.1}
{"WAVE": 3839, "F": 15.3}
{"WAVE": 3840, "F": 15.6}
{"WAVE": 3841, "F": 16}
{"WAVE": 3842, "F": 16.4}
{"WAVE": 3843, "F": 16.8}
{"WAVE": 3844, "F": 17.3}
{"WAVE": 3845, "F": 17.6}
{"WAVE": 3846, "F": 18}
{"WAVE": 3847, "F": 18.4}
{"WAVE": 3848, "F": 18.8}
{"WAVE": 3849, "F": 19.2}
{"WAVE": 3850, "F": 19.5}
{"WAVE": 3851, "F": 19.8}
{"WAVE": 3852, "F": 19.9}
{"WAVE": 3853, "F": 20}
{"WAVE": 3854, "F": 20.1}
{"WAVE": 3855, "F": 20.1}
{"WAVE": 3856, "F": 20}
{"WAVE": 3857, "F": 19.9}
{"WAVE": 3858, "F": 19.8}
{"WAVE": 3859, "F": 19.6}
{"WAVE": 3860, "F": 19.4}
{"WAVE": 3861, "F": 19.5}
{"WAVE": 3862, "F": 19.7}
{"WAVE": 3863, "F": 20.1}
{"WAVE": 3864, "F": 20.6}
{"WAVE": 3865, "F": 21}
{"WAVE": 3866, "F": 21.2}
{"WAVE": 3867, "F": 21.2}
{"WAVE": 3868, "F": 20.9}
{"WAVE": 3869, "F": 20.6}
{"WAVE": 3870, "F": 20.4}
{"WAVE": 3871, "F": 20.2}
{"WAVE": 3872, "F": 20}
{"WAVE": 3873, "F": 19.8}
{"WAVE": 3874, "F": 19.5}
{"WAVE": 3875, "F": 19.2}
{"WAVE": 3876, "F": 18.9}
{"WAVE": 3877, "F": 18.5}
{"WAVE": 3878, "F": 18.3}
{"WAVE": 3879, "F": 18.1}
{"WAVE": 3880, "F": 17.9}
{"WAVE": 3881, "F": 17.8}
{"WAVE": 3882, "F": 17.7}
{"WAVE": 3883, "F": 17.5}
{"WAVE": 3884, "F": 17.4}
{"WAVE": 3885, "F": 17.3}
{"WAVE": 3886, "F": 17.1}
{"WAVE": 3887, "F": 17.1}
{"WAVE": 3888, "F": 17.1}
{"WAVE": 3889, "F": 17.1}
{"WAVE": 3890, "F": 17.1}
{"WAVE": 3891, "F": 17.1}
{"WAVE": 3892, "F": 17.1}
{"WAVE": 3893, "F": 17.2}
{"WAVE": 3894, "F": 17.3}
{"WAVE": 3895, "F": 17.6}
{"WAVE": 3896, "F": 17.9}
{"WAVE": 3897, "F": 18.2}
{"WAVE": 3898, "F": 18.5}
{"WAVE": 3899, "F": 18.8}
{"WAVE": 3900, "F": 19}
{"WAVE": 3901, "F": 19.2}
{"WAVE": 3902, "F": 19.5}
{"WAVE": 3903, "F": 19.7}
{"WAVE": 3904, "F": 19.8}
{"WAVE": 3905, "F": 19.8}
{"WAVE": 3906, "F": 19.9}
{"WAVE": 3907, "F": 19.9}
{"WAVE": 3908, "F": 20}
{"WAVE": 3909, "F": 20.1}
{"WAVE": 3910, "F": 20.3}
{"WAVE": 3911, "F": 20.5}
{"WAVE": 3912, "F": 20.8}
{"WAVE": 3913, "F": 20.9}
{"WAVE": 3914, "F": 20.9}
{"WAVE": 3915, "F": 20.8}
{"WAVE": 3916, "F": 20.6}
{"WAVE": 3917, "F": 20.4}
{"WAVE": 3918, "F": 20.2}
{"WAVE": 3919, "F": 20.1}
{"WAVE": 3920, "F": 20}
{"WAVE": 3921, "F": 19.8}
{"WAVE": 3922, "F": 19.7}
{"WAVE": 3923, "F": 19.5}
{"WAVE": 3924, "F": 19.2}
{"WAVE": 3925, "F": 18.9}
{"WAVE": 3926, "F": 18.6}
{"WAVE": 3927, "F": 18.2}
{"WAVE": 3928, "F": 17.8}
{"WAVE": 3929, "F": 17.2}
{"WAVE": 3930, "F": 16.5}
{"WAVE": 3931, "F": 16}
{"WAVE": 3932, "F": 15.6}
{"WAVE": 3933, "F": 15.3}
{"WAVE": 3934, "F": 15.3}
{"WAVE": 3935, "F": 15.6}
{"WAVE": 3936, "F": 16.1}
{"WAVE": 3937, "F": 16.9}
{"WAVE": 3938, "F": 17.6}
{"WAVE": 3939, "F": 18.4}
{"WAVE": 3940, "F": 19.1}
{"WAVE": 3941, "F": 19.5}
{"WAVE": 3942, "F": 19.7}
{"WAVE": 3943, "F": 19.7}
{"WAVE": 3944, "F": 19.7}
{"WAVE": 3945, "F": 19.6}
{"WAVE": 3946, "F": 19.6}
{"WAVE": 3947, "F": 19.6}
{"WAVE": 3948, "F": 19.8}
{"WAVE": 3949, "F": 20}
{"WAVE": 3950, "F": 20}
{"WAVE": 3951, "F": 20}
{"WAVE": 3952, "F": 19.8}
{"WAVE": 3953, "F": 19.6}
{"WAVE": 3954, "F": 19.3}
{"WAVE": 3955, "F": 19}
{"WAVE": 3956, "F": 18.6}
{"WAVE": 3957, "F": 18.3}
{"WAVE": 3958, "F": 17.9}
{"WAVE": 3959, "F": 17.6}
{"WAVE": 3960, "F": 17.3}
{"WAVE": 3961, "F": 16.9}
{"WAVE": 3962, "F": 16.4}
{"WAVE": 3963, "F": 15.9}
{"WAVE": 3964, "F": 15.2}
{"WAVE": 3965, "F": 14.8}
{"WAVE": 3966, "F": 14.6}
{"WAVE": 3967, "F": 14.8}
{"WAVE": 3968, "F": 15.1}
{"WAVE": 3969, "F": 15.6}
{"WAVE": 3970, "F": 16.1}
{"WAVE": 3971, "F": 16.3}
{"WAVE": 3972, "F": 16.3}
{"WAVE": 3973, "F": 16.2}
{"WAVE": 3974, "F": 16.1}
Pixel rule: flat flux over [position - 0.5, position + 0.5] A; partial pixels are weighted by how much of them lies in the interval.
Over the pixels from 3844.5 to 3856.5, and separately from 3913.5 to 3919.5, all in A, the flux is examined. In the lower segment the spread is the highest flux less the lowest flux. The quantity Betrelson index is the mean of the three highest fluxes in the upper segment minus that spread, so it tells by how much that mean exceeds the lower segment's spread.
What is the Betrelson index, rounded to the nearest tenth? 18.3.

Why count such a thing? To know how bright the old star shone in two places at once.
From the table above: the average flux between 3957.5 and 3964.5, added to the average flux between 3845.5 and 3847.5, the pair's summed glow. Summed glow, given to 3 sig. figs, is 34.9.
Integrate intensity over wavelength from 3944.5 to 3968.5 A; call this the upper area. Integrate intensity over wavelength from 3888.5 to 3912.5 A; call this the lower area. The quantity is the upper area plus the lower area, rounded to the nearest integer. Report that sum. 882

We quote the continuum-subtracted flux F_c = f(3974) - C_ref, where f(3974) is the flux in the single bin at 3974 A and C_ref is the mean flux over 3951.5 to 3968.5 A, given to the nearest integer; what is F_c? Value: -1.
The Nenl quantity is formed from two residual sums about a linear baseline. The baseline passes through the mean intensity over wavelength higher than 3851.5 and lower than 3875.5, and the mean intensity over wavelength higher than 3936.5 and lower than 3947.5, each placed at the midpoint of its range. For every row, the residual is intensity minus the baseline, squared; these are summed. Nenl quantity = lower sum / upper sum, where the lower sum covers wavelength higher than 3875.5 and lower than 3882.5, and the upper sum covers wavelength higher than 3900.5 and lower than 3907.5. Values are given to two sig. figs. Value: 37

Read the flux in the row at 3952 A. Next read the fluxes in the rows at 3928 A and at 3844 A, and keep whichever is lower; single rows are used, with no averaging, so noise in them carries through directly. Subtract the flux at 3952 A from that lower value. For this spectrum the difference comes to -2.5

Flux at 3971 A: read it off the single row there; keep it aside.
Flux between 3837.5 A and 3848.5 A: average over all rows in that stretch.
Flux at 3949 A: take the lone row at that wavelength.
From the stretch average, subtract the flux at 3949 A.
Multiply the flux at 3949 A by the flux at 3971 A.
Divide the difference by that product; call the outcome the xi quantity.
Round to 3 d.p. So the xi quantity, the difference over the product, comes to -0.010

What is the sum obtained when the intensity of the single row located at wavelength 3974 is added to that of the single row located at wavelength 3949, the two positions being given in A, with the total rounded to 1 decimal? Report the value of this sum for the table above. 36.1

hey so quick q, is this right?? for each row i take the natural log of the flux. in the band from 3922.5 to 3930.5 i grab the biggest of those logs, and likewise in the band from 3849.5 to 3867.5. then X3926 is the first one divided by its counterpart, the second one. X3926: 0.97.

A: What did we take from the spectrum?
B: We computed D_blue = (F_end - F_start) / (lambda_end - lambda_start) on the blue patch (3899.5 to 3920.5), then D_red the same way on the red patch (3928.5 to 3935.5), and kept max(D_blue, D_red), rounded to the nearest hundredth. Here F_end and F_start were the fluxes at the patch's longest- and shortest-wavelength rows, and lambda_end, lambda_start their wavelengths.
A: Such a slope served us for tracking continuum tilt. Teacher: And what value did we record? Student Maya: 0.05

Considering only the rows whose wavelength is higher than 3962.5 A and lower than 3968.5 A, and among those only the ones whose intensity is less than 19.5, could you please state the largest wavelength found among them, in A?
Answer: 3968 A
